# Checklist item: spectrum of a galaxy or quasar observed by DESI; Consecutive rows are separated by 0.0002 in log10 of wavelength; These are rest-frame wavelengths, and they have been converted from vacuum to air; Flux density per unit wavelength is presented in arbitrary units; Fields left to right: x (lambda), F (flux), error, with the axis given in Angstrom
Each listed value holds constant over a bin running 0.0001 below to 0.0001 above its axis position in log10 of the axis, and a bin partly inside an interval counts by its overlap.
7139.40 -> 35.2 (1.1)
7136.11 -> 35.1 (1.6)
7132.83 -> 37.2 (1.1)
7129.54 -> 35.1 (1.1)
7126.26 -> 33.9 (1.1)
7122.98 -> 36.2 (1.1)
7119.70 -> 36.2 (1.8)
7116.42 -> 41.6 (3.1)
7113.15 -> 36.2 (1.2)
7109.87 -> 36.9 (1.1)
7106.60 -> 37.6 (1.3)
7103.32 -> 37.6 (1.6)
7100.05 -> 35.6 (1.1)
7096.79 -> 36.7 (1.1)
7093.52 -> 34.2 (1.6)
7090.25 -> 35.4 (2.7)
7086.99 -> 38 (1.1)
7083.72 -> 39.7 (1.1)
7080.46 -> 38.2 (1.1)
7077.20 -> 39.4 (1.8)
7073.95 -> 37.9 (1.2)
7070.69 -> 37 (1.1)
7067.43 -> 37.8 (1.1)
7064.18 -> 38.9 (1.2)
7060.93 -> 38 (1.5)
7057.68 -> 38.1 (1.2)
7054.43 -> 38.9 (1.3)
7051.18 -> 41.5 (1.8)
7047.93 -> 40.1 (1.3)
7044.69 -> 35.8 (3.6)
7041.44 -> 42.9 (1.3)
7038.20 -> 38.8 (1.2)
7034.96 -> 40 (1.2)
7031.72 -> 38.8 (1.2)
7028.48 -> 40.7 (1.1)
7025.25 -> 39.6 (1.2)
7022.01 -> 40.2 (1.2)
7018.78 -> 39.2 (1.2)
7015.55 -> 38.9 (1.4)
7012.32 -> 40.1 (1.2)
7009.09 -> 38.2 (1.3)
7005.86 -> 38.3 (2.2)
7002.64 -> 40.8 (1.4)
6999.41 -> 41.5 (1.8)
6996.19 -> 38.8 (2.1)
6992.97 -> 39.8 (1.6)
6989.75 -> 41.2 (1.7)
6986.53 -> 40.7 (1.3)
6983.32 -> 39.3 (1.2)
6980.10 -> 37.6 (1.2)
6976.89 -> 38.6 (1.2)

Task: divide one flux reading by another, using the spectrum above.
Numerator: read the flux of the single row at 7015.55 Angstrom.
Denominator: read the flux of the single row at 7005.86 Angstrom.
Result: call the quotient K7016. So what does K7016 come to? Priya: 1.02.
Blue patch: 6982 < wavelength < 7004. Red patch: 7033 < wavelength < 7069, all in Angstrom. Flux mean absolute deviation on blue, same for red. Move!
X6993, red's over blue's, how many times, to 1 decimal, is 1.7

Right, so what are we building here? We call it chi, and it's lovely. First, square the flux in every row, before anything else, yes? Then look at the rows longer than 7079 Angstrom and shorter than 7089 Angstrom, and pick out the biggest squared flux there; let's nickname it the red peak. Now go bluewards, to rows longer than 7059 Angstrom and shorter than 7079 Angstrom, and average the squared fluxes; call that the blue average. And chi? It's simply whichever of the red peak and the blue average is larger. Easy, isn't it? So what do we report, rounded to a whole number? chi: 1576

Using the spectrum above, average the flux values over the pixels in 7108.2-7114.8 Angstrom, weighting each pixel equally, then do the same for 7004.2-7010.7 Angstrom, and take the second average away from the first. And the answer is -1.7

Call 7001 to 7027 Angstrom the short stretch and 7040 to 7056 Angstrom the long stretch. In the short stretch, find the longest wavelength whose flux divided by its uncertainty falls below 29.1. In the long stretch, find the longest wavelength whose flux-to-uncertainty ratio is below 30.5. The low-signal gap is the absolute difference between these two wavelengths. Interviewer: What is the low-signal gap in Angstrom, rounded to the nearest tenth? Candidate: 38.9 Angstrom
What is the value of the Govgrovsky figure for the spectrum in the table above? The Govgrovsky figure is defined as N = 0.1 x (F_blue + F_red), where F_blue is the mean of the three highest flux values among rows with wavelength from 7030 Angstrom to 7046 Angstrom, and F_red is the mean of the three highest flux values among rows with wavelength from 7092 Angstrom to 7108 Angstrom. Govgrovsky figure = 7.79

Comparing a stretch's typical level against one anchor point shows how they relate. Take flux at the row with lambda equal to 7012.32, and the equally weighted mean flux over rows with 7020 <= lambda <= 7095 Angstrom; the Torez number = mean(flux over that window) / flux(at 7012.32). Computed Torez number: 0.965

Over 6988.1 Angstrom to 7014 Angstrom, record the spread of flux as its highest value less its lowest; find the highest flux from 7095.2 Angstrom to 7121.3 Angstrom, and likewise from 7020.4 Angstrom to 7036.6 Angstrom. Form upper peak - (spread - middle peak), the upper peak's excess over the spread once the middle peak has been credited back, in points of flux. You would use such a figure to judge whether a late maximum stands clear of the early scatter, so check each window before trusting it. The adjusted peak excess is 79.0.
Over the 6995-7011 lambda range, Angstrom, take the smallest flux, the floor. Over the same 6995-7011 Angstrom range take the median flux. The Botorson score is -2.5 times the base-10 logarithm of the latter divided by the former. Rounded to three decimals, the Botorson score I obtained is -0.017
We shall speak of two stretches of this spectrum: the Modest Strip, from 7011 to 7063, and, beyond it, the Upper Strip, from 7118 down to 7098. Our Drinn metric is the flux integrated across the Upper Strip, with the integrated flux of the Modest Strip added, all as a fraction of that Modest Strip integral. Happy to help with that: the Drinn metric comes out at 1.4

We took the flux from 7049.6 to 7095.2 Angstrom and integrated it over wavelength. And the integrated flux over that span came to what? 1736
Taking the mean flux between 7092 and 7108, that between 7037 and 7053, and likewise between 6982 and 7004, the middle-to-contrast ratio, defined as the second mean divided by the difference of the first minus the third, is -10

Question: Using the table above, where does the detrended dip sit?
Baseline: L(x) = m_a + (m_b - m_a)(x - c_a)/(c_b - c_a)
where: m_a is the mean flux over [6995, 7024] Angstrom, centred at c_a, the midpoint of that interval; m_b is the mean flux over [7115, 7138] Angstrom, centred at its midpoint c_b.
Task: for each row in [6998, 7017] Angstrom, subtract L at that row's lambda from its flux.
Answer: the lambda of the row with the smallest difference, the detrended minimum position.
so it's 7009.09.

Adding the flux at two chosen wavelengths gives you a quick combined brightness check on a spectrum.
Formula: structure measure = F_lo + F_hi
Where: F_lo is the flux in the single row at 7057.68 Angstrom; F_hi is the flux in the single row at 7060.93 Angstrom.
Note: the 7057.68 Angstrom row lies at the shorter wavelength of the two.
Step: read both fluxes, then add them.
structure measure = 76.1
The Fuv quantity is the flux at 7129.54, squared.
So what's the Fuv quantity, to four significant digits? 1232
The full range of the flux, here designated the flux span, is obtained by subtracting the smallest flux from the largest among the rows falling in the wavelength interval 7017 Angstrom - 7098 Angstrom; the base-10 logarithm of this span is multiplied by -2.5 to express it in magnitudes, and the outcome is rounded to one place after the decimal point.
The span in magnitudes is -2.3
